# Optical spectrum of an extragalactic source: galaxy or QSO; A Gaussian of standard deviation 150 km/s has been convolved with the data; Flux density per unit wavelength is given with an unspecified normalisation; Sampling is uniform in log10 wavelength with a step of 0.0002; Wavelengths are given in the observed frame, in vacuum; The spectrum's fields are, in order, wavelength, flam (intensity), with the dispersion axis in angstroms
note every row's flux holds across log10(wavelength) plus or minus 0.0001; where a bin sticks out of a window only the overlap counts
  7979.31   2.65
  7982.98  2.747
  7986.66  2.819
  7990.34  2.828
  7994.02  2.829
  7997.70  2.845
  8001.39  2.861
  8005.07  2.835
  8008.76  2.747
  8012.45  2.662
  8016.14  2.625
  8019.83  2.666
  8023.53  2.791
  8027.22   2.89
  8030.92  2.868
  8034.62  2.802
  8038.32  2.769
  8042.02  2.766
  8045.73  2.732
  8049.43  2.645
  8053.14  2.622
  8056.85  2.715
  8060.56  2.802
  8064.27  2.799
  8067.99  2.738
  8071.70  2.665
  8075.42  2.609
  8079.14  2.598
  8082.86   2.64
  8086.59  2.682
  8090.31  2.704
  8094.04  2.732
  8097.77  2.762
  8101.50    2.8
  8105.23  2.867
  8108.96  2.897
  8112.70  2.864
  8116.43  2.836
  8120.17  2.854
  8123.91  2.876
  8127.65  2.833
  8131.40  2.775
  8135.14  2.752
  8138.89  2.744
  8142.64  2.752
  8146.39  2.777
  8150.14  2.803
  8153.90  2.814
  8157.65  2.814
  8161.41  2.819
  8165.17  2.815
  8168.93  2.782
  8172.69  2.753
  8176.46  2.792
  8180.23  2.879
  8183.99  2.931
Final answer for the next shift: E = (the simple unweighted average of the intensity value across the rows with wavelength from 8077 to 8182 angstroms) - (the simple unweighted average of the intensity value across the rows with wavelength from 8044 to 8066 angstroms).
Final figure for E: 0.07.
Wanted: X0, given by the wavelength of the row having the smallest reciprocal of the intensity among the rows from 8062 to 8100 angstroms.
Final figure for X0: 8064.27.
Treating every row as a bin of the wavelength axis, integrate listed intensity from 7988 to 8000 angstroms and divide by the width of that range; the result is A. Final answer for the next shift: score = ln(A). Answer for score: 1.04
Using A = 2.83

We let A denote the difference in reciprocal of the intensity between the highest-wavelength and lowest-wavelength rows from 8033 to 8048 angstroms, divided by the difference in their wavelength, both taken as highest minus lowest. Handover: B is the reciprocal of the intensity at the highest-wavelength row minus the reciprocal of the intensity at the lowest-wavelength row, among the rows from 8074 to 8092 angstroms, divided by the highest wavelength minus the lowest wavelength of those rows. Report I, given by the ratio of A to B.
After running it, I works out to -1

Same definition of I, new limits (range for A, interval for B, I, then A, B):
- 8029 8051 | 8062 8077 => 1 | 0.0016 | 0.0023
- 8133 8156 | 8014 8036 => 0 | -0.0004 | -0.0013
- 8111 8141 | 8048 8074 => -5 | 0.0006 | -0.0001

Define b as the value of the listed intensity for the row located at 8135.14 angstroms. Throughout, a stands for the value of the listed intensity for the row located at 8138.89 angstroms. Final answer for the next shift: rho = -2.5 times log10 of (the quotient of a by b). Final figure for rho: 0.00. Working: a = 2.744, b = 2.752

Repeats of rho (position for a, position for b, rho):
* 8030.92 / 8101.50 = -0.03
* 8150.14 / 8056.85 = -0.03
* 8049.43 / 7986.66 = 0.07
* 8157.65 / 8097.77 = -0.02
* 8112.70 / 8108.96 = 0.01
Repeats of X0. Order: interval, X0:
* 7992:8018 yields 8001.39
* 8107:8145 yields 8108.96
